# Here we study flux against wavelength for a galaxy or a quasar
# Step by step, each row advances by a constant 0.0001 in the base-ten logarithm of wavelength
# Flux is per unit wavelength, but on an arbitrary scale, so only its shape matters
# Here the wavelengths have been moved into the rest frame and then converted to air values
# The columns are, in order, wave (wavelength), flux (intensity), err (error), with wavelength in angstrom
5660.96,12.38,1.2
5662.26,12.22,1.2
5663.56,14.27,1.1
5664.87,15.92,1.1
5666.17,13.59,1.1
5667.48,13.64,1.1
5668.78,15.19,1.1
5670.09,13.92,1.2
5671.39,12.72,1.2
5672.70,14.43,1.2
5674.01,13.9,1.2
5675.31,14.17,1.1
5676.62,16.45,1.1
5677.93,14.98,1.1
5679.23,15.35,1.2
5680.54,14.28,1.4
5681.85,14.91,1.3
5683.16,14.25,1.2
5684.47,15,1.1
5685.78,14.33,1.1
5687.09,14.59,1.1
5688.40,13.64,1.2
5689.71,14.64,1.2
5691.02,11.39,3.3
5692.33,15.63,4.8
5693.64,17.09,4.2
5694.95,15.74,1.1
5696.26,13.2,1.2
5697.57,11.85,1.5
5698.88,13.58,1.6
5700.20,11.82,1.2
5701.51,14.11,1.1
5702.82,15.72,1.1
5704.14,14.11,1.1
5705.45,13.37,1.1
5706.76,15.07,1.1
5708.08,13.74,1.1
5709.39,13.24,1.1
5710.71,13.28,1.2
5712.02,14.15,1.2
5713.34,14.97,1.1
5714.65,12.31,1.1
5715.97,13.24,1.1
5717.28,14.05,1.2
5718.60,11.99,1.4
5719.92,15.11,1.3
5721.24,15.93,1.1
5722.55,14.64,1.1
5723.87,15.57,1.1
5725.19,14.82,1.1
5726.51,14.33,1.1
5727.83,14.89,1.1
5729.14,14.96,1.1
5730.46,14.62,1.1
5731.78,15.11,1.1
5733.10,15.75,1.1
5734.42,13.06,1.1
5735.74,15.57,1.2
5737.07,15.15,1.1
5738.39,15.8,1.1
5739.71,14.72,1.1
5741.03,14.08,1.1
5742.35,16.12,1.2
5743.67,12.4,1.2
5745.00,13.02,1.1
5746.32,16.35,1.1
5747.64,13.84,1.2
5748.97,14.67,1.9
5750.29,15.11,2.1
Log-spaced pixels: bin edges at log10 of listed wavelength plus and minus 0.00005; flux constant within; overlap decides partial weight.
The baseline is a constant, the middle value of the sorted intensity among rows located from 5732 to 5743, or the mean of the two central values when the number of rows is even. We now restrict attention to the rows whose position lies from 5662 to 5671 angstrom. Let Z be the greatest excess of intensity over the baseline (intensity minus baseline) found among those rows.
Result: 0.6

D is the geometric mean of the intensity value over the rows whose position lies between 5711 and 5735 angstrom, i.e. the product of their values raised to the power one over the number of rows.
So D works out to 14.4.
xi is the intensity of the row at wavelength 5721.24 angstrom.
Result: 15.93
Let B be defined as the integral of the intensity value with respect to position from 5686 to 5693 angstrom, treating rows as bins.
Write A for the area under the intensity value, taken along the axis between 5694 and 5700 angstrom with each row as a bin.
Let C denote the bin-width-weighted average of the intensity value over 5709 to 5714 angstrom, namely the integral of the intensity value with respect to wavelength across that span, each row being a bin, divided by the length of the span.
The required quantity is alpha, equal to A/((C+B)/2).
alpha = 1.5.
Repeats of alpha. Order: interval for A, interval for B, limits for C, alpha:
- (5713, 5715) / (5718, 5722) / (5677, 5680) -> 0.8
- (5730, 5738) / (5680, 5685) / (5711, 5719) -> 2.8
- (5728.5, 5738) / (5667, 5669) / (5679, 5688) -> 6.5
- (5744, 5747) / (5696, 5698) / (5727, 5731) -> 2.2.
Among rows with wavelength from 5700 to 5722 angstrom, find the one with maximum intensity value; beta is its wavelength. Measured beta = 5721.24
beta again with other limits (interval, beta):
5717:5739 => 5721.24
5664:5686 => 5676.62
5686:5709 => 5693.64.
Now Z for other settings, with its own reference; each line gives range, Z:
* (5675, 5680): 1.1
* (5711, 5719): -0.4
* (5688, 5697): 1.7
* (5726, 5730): -0.4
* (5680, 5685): -0.4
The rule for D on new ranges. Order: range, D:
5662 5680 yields 14.3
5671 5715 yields 14.1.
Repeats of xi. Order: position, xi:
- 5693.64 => 17.09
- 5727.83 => 14.89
